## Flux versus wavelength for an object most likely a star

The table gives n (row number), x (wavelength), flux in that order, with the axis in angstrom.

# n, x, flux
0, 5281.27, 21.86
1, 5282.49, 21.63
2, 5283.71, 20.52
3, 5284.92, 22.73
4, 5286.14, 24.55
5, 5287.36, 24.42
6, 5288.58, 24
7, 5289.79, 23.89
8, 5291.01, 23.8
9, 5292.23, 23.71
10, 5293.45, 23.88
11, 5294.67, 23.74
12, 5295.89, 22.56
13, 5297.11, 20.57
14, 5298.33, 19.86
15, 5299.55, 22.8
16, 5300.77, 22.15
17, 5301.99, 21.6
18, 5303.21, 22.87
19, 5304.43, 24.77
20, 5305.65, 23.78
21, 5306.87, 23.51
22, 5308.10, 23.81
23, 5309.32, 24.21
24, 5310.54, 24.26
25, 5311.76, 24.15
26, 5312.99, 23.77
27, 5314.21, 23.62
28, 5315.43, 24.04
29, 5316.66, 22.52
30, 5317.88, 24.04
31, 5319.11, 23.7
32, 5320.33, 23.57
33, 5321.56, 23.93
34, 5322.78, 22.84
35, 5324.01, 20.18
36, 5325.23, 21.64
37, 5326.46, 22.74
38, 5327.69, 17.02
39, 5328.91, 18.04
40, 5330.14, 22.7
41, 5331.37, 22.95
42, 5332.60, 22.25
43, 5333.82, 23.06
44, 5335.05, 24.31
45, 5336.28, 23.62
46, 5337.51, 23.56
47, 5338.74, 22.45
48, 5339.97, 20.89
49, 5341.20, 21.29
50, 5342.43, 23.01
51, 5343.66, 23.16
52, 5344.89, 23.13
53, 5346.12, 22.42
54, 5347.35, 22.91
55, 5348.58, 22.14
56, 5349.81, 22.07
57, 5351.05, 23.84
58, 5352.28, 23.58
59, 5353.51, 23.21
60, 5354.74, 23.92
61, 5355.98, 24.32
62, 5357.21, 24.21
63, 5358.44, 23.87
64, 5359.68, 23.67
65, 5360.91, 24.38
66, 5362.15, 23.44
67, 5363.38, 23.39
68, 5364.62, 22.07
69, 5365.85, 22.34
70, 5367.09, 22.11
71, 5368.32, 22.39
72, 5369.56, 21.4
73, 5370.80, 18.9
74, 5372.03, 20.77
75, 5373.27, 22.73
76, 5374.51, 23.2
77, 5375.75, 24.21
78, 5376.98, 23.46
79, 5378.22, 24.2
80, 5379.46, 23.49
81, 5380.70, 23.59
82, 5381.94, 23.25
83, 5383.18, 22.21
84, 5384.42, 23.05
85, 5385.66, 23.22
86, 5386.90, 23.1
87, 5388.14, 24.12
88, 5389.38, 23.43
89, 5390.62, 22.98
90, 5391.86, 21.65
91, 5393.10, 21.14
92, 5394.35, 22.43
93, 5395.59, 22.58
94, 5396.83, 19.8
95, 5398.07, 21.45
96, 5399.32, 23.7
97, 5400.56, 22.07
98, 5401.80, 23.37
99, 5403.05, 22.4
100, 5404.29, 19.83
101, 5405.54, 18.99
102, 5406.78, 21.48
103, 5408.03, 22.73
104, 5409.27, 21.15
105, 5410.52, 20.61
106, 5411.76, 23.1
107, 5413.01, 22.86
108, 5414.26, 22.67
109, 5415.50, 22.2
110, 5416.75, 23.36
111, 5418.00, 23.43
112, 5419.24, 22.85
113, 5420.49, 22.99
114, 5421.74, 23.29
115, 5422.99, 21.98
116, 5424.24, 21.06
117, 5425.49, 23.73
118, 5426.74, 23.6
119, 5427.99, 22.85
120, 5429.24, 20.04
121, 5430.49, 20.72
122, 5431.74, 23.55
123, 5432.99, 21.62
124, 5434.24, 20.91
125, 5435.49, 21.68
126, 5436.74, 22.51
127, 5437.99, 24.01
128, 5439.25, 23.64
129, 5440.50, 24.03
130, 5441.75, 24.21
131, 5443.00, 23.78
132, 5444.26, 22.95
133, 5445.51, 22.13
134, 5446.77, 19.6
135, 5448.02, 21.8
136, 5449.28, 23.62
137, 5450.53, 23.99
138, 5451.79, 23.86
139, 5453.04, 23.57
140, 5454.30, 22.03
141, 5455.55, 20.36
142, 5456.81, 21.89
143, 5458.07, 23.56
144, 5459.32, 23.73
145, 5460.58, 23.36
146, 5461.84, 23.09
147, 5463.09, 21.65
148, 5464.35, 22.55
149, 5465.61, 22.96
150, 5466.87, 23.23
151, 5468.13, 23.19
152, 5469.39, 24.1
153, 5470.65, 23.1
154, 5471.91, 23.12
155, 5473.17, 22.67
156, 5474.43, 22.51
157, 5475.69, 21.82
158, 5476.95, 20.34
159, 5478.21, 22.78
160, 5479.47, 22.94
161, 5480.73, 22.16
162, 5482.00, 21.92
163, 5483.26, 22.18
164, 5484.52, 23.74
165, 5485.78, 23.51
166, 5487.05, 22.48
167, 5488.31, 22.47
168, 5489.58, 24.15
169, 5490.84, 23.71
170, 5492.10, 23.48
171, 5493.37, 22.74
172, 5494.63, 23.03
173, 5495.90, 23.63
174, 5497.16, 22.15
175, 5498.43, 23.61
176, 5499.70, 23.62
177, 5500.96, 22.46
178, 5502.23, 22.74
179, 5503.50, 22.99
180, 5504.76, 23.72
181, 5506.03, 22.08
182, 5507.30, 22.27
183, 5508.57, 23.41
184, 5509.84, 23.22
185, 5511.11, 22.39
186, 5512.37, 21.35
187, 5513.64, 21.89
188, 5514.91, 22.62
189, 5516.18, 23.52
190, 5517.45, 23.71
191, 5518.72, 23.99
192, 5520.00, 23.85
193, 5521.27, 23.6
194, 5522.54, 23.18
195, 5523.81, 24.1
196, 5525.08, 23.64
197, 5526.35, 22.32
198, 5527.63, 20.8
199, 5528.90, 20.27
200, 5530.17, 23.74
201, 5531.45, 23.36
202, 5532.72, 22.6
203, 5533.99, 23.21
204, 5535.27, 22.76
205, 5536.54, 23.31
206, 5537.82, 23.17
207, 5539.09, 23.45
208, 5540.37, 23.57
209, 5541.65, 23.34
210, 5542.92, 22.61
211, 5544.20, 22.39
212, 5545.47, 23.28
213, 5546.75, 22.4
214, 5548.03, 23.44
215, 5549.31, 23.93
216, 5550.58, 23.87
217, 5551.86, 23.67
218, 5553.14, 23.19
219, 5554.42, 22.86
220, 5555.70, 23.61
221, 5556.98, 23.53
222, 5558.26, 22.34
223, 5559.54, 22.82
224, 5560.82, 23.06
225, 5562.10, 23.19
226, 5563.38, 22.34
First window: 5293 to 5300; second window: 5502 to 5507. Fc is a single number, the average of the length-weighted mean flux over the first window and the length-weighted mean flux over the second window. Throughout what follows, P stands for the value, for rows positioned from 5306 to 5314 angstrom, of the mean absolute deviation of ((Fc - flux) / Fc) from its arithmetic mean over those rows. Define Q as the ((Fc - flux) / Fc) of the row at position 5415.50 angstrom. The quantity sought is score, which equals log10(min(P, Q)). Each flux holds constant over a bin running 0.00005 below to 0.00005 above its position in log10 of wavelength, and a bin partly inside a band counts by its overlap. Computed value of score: -1.9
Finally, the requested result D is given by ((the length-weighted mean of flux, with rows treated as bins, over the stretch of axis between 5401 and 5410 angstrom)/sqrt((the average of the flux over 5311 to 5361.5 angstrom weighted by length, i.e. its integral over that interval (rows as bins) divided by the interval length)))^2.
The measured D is 20.1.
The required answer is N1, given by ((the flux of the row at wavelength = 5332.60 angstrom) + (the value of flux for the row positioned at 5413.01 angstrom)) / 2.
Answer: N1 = 22.6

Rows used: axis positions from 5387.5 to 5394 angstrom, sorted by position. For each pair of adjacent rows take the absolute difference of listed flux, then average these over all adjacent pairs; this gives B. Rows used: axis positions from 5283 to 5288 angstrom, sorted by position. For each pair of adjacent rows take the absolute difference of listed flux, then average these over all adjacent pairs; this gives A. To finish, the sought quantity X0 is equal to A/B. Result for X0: 1.9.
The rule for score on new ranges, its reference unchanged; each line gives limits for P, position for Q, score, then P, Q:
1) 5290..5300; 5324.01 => -1.3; 0.054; 0.104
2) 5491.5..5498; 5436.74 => -3.6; 0.020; 0.000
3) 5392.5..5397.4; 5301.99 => -1.4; 0.045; 0.041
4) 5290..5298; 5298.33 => -1.4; 0.044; 0.118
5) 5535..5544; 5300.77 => -1.9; 0.012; 0.016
